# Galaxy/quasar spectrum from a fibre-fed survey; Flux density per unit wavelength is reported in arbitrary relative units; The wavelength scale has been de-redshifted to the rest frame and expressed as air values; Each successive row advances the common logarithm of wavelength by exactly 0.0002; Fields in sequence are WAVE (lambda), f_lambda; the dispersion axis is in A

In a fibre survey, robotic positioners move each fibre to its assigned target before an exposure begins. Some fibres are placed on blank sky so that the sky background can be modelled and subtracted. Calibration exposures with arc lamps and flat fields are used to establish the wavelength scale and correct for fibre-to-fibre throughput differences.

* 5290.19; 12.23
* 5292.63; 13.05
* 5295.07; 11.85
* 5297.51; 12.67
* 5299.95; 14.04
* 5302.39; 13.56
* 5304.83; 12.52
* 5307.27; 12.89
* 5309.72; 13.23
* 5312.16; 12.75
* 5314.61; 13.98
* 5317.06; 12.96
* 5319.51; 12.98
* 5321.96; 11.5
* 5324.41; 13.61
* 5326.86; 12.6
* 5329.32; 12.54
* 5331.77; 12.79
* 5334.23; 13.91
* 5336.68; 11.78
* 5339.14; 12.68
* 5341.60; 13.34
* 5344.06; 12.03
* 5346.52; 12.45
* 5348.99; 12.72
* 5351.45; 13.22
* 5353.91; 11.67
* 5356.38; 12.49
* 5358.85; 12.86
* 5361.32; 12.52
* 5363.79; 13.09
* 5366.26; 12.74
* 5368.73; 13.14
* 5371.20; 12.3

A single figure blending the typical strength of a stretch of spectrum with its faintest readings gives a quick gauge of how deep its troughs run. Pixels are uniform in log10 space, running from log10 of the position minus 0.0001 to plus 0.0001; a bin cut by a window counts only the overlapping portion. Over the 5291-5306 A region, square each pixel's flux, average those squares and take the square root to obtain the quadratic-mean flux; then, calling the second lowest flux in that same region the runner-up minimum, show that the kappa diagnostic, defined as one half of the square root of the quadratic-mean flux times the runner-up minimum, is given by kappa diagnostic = 6.37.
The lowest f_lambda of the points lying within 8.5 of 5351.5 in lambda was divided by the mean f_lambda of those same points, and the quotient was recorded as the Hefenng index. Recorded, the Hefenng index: 0.934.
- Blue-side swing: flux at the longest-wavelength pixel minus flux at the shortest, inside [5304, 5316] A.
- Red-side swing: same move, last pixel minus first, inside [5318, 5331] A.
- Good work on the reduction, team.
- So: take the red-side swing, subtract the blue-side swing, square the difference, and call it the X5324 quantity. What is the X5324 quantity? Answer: 3.6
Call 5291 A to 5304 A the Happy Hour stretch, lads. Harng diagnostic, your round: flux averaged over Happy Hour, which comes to 13.0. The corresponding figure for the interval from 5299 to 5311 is 13.2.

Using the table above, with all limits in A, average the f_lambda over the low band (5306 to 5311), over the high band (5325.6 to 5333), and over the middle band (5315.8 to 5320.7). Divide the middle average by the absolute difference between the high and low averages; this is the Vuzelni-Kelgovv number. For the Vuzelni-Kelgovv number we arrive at 31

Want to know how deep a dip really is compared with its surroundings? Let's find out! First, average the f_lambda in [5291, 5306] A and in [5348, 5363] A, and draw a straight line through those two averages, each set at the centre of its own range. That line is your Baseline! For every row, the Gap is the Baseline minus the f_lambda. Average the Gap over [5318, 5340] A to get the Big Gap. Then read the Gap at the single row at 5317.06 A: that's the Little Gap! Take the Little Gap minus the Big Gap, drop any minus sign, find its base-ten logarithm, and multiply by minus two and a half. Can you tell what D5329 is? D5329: 1.9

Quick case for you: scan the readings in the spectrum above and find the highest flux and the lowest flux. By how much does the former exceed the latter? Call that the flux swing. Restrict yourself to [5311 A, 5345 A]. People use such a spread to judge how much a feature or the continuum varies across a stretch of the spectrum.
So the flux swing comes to 2.5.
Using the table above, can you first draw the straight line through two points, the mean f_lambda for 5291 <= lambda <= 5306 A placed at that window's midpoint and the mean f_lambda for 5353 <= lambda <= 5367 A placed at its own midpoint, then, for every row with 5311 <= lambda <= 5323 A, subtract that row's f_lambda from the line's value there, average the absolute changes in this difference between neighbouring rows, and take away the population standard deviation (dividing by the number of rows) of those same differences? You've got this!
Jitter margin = 0.16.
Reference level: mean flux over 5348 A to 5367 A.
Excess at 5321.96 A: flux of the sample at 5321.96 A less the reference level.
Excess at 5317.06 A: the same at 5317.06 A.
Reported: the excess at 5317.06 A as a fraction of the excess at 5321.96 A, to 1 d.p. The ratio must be -0.3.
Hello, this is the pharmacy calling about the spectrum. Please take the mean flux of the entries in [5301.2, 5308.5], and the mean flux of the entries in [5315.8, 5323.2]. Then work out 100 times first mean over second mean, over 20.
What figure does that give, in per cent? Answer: 5.20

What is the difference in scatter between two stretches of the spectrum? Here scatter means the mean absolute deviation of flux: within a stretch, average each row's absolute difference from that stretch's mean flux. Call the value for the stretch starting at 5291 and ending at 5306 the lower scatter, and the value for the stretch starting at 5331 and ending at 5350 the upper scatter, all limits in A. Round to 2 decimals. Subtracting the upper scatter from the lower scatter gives 0.12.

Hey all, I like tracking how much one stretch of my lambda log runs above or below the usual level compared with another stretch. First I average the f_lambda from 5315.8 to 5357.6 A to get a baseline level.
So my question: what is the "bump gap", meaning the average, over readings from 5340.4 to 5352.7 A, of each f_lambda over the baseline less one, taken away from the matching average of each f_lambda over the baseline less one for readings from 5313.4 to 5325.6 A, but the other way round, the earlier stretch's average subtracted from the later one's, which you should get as -0.02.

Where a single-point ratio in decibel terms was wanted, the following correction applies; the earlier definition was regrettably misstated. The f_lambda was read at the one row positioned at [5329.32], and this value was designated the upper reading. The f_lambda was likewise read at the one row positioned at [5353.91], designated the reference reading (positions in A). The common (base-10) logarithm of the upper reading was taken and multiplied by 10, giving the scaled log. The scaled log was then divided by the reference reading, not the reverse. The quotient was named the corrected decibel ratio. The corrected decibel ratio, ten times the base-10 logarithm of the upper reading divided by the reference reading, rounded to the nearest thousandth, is 0.941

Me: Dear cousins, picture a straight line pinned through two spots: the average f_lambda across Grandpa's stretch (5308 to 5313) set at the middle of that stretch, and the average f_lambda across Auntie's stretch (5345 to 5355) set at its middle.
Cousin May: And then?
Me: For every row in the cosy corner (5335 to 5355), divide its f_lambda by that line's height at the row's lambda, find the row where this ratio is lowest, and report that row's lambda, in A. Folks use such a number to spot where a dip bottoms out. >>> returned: 5336.68 A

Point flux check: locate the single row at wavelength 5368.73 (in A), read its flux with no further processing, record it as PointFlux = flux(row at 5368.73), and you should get 13.14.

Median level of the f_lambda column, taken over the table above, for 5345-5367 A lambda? 12.72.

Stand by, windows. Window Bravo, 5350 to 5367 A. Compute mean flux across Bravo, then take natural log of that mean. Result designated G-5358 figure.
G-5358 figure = 2.54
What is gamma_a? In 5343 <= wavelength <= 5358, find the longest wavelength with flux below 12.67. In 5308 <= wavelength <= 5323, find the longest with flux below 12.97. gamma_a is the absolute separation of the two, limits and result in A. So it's 34.4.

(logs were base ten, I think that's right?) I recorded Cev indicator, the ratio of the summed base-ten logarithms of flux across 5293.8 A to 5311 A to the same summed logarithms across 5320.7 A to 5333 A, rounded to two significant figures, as 1.4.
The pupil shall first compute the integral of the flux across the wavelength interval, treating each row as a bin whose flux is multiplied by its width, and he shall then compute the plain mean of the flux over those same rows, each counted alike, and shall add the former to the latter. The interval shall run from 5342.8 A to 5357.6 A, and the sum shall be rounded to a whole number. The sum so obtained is 196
